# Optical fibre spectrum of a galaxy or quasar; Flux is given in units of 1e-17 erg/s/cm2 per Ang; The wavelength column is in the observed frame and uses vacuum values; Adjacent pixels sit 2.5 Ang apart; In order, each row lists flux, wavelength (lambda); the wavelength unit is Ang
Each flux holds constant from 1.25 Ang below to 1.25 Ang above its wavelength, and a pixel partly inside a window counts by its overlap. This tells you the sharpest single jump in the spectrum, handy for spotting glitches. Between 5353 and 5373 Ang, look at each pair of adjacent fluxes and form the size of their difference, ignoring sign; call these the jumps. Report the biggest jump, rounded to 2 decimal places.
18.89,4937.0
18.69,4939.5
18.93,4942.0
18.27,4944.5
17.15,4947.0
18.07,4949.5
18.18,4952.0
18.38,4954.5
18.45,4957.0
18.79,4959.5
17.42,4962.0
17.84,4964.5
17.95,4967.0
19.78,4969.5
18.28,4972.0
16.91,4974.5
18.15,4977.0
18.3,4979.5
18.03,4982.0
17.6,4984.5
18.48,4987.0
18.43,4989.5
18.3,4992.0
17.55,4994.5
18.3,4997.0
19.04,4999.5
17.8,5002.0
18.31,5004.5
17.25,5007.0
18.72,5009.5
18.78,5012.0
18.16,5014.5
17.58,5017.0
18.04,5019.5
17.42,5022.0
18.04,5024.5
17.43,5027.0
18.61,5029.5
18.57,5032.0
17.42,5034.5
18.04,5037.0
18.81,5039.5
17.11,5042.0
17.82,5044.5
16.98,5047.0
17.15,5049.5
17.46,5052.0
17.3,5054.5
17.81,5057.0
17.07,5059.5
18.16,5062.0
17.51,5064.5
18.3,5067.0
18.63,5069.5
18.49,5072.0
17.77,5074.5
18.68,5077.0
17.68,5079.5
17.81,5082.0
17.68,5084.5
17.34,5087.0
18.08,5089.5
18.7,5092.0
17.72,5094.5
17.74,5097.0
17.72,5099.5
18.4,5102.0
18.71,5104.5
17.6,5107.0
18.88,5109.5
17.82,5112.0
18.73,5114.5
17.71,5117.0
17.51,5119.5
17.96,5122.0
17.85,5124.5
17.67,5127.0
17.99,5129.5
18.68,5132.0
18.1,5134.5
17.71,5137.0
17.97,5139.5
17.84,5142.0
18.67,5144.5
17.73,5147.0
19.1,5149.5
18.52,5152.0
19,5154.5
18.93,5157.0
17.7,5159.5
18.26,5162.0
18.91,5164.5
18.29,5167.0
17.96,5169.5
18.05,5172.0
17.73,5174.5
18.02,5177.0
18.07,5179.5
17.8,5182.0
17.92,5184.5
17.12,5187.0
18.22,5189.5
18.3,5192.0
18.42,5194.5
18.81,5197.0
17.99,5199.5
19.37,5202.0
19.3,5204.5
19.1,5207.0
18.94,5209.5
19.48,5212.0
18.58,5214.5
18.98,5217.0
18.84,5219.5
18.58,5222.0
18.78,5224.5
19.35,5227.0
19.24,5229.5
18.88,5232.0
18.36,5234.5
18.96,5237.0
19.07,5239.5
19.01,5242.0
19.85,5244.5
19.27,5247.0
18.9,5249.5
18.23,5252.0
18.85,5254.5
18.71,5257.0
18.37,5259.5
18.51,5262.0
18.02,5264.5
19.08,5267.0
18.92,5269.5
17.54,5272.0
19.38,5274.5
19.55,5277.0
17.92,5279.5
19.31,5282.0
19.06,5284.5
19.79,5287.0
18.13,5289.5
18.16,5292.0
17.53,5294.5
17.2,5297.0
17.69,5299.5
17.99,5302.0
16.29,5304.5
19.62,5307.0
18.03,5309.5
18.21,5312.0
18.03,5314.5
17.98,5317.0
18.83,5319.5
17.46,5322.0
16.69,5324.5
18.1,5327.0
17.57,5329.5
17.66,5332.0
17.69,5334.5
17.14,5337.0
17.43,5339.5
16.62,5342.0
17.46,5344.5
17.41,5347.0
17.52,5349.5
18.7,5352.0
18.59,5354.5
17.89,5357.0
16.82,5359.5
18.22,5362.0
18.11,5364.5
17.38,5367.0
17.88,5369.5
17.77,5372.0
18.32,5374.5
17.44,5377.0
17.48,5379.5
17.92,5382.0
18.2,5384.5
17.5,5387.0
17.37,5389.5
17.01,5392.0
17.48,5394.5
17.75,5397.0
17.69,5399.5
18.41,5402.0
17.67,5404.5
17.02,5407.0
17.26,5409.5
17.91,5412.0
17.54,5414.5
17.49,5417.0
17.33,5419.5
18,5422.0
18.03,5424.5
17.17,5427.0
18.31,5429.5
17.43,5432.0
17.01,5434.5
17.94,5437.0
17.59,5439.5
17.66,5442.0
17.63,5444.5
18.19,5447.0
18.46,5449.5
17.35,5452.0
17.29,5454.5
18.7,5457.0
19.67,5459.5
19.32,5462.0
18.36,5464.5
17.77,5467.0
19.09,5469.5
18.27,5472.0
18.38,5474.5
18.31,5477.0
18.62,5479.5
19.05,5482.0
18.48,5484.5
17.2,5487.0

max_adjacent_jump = 1.40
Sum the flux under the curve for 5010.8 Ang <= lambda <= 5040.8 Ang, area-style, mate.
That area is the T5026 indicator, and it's 542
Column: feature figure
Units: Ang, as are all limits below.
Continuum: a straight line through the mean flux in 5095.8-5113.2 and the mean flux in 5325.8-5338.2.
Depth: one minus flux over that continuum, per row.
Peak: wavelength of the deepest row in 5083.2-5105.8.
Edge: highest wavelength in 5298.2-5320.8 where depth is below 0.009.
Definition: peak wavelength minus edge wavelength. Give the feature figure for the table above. -232.5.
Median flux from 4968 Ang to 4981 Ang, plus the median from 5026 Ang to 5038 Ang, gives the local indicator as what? 36.3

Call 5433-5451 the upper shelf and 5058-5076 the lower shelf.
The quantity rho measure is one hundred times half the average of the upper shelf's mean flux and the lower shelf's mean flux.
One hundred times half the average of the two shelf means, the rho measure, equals 894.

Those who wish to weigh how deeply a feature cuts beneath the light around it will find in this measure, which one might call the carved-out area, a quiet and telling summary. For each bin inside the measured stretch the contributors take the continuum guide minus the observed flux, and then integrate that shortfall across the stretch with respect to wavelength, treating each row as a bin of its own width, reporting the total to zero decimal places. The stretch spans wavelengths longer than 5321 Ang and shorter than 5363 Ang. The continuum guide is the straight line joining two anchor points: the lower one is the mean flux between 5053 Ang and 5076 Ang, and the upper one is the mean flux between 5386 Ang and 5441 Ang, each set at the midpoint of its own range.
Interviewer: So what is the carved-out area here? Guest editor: 3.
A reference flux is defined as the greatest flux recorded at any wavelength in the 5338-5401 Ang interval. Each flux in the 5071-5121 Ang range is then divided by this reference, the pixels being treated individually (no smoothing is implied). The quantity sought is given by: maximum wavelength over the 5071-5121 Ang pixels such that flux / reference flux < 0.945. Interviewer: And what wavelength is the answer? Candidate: 5119.5 Ang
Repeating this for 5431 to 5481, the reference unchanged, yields 5454.5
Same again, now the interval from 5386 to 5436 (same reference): 5434.5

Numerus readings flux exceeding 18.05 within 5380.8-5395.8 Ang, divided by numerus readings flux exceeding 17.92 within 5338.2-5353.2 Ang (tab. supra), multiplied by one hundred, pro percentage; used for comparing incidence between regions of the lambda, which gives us 100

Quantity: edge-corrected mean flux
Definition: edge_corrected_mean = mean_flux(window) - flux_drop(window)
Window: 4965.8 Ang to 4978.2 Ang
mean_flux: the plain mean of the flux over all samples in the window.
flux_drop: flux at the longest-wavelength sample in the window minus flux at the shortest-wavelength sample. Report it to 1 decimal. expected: 18.0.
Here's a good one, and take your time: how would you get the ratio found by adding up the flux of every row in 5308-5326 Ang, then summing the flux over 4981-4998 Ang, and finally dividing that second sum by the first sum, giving 1.01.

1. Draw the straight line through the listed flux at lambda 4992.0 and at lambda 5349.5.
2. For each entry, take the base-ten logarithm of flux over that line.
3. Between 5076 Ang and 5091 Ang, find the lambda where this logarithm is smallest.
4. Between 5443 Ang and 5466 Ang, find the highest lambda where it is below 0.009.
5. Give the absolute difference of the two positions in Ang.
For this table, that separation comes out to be 367.5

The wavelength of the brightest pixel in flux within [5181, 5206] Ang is 5202.0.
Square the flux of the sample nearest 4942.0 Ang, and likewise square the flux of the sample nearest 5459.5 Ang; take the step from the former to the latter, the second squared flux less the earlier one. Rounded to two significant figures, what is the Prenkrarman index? 29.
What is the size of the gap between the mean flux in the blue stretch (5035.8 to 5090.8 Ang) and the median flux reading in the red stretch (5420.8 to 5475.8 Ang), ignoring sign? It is 0.21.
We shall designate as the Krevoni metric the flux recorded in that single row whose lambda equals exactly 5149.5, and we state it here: 19.1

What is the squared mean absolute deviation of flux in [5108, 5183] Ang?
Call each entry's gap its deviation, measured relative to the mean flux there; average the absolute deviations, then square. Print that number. 0.16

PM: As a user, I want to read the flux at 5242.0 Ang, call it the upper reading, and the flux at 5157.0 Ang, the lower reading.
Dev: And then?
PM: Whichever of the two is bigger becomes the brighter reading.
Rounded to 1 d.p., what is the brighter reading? 19.0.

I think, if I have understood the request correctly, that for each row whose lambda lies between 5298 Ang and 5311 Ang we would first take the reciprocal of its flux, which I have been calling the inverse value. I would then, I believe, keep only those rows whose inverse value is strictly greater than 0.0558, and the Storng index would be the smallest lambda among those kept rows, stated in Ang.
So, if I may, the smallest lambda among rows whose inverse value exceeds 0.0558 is 5299.5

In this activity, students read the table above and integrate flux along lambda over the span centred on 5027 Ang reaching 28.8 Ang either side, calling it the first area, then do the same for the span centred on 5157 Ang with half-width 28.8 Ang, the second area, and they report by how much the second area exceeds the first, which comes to 18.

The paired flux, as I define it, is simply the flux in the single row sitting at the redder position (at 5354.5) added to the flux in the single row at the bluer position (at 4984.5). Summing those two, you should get 36.2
